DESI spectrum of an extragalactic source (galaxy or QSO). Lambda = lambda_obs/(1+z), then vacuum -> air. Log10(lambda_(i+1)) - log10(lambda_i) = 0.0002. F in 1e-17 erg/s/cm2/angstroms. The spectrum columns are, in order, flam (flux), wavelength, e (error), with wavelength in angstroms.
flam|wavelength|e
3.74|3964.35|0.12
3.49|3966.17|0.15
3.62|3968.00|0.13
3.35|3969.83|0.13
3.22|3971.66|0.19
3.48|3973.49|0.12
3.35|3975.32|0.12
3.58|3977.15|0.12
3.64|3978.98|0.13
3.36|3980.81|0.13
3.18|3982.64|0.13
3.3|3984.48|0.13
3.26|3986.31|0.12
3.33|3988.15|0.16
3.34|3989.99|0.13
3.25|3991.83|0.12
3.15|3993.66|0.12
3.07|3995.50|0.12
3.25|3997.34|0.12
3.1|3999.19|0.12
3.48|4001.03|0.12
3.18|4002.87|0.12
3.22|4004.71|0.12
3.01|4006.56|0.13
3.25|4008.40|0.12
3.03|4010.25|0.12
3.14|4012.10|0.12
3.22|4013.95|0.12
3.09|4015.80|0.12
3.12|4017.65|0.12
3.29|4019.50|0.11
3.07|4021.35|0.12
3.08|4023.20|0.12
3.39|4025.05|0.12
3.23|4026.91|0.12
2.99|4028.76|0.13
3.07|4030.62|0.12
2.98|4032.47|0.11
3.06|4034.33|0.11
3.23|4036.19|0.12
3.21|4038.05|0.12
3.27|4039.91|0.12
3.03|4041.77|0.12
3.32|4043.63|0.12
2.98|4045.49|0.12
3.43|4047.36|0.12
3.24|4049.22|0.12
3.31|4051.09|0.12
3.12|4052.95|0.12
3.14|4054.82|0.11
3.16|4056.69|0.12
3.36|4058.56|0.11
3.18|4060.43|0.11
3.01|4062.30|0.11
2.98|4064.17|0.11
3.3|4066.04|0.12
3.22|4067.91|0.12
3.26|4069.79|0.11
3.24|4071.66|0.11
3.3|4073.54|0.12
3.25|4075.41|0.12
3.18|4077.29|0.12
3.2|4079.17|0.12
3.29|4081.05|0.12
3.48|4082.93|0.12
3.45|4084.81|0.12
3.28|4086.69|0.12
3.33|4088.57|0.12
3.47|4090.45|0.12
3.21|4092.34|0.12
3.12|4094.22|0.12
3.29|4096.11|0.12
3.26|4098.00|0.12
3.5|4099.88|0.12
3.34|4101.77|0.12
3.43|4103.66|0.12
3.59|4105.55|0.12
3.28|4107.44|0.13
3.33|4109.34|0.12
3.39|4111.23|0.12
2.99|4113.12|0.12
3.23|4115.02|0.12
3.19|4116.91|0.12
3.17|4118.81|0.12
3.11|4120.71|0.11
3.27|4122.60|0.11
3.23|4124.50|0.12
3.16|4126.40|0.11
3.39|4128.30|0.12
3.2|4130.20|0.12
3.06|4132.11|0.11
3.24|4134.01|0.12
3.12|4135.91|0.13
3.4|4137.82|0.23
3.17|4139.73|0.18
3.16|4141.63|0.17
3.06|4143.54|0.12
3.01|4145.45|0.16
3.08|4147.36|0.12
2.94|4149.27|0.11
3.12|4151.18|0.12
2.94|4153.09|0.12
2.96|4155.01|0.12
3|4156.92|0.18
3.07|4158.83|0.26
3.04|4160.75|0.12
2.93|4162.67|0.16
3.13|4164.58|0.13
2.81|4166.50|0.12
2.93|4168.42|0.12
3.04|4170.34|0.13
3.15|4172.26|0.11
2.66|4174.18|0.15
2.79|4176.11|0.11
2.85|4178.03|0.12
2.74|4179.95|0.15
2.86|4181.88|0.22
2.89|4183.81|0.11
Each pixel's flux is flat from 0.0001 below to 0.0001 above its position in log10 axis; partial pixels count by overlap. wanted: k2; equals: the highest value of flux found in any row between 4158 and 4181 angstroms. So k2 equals 3.15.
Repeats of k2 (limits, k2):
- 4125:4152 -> 3.4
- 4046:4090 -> 3.48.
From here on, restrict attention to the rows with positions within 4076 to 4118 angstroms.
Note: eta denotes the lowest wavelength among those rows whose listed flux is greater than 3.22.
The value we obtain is 4081.05 angstroms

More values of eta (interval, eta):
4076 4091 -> 4081.05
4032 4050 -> 4036.19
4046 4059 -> 4047.36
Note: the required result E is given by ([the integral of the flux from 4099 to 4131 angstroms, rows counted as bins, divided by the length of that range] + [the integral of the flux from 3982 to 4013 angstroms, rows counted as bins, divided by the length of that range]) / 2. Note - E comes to 3.24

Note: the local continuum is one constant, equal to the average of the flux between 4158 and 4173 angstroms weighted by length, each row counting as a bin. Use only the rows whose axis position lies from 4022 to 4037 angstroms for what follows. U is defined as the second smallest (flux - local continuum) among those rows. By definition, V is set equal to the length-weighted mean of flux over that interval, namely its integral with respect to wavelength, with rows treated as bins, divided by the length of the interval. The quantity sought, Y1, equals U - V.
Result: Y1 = -3.15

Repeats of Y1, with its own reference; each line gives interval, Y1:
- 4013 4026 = -3.11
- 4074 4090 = -3.12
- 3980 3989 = -3.03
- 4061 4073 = -3.17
